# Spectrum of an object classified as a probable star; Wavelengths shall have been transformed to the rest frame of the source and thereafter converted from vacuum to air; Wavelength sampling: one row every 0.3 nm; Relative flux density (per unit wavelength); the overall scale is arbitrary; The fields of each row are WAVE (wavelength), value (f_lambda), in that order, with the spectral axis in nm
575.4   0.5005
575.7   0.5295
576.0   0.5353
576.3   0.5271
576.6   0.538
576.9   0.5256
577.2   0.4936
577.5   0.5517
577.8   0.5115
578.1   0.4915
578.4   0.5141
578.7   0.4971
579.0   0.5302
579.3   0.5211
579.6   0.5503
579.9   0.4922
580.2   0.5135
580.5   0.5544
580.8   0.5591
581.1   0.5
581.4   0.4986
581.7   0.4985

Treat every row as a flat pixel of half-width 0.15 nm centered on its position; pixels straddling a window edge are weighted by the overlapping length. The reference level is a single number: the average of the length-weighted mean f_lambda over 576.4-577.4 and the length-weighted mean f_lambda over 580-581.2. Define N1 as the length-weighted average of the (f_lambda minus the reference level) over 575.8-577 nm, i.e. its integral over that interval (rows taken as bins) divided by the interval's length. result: 0.005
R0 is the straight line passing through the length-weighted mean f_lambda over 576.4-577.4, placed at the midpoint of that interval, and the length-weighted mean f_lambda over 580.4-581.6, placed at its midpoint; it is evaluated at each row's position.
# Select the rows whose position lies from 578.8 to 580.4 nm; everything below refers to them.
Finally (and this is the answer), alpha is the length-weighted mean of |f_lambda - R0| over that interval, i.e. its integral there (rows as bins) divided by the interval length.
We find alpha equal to 0.0166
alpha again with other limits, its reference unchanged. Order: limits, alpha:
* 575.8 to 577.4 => 0.0146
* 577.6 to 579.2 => 0.0166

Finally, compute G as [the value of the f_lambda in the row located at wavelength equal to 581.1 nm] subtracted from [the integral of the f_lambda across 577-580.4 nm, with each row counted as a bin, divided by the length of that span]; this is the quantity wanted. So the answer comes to 0.02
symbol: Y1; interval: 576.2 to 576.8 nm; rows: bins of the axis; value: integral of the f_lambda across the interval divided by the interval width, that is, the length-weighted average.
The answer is 0.532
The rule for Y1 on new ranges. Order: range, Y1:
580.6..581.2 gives 0.534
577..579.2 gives 0.513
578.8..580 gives 0.524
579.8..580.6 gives 0.520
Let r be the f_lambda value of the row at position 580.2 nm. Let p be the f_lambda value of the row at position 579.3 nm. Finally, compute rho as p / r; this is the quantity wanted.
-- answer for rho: 1.01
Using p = 0.5211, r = 0.5135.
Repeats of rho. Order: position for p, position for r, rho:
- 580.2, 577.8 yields 1.00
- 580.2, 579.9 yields 1.04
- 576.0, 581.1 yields 1.07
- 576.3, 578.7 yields 1.06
